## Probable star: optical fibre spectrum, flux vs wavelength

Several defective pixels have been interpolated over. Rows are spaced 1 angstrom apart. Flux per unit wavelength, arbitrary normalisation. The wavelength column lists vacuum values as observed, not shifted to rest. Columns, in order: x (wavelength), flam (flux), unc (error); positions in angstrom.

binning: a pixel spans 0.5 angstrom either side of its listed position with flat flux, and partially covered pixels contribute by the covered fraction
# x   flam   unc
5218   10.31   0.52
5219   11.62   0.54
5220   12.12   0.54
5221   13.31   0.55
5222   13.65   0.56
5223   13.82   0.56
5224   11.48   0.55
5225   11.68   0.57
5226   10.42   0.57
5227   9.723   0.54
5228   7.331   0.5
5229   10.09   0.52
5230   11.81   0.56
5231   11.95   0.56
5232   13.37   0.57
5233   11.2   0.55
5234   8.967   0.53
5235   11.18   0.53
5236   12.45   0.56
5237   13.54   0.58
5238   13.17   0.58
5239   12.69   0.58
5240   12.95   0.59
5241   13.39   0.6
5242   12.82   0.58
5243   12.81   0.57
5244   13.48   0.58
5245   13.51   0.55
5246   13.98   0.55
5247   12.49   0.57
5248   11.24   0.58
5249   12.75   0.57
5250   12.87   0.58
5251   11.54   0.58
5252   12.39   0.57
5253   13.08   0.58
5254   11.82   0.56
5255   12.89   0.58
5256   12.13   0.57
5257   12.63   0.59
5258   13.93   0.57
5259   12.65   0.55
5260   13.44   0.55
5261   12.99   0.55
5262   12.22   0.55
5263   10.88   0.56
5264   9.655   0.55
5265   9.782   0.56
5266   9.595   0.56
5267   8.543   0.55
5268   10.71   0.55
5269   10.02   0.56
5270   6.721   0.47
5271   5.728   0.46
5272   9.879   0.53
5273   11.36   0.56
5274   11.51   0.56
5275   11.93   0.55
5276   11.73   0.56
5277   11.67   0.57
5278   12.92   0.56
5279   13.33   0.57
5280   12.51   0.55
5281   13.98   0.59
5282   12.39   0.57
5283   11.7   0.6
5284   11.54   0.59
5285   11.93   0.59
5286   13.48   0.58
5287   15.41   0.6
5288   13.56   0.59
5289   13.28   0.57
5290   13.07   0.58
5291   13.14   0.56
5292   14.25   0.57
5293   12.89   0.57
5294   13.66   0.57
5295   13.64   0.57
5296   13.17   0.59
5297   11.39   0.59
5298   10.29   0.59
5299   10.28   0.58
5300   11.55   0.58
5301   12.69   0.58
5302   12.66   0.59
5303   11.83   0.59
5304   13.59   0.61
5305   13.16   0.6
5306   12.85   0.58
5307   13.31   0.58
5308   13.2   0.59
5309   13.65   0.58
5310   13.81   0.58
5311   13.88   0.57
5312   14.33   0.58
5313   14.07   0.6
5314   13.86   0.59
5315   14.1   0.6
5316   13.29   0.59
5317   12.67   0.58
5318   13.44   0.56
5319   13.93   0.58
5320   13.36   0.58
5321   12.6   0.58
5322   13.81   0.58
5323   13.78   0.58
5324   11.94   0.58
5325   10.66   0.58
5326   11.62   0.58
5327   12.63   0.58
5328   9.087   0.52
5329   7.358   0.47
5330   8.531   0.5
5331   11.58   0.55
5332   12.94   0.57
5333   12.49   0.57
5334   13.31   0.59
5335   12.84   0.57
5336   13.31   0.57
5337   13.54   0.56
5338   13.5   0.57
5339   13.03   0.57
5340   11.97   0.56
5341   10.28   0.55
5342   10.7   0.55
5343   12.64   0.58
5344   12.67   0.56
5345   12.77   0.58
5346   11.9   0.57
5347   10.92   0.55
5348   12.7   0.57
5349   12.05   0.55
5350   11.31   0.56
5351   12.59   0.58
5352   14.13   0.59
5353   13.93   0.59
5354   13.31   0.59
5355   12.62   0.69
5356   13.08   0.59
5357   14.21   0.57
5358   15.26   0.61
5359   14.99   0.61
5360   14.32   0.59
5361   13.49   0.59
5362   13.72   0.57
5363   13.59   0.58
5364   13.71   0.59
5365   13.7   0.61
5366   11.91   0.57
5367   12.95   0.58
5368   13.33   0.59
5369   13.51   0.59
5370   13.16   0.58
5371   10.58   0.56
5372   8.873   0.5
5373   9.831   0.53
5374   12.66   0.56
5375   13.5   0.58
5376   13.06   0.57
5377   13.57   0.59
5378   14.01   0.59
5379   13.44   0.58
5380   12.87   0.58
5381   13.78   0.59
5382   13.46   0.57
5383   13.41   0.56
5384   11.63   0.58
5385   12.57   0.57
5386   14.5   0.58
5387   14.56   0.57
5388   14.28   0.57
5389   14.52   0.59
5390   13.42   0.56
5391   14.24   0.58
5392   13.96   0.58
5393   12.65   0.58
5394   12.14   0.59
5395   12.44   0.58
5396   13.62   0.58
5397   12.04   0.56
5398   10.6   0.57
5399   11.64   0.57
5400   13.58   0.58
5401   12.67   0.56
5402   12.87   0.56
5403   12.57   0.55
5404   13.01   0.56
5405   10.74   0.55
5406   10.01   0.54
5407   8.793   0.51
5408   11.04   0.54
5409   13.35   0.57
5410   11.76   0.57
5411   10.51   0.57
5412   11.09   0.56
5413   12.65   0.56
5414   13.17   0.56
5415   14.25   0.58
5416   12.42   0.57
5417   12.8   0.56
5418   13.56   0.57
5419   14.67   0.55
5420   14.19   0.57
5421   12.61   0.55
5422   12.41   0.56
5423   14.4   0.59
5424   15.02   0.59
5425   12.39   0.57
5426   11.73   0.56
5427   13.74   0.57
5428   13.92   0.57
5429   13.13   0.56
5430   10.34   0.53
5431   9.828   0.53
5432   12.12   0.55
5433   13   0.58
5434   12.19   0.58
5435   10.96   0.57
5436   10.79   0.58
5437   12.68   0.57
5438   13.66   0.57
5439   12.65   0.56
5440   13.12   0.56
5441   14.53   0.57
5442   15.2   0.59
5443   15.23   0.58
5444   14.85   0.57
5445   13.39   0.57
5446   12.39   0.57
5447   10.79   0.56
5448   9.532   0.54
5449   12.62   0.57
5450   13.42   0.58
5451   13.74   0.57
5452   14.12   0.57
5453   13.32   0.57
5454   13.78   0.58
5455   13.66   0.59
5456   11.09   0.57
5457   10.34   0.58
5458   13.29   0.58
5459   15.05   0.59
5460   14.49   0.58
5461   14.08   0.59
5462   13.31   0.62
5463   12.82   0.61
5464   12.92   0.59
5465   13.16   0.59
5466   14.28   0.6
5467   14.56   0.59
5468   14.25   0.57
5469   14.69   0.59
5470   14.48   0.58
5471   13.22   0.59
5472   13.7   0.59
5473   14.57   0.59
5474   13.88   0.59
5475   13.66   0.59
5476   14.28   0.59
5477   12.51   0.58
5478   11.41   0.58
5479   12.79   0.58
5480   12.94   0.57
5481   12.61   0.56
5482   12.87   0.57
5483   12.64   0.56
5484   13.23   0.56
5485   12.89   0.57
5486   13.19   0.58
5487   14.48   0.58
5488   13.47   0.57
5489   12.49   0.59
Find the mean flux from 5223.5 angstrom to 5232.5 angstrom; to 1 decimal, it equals 10.9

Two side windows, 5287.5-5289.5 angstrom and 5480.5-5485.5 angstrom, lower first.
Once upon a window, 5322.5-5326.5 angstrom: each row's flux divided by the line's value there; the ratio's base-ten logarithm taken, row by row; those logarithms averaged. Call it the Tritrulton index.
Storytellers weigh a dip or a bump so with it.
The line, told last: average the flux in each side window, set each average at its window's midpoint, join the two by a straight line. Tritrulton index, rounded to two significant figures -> -0.047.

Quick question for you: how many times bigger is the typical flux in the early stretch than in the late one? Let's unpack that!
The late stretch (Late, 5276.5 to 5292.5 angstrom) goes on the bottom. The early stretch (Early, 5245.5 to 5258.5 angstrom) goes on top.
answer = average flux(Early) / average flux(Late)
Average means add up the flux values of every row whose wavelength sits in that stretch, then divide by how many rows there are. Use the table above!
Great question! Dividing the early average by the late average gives 0.97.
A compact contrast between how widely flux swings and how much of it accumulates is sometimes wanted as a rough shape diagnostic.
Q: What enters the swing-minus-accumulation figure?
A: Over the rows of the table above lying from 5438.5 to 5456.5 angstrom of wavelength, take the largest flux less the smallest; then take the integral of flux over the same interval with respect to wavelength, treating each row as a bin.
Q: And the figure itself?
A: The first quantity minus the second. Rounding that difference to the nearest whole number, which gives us -232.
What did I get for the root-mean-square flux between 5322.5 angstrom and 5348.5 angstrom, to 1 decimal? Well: 12.0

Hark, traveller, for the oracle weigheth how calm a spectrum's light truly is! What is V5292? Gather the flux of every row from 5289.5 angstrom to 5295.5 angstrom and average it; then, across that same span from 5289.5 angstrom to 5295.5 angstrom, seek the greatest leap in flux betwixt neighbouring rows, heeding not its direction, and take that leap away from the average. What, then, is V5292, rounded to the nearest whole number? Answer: 12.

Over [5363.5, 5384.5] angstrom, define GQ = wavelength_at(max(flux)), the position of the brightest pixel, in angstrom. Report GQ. 5378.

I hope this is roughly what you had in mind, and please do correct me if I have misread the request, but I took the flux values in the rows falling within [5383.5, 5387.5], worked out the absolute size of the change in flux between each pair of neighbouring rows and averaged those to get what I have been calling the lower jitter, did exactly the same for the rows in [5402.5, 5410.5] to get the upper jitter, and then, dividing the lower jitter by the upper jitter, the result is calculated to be 0.63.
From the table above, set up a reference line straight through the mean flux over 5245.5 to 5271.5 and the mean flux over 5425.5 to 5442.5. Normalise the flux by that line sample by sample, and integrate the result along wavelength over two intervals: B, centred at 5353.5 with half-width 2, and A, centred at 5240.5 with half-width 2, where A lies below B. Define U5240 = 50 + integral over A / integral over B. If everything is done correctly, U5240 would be 51.0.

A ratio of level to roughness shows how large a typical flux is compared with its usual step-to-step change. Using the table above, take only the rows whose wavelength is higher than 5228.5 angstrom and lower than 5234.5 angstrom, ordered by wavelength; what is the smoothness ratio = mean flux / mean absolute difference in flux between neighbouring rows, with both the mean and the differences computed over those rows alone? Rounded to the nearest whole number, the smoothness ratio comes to 7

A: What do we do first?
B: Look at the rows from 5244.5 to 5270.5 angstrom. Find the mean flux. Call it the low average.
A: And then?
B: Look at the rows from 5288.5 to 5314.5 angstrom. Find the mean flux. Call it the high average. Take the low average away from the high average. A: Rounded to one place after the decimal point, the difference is 1.3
